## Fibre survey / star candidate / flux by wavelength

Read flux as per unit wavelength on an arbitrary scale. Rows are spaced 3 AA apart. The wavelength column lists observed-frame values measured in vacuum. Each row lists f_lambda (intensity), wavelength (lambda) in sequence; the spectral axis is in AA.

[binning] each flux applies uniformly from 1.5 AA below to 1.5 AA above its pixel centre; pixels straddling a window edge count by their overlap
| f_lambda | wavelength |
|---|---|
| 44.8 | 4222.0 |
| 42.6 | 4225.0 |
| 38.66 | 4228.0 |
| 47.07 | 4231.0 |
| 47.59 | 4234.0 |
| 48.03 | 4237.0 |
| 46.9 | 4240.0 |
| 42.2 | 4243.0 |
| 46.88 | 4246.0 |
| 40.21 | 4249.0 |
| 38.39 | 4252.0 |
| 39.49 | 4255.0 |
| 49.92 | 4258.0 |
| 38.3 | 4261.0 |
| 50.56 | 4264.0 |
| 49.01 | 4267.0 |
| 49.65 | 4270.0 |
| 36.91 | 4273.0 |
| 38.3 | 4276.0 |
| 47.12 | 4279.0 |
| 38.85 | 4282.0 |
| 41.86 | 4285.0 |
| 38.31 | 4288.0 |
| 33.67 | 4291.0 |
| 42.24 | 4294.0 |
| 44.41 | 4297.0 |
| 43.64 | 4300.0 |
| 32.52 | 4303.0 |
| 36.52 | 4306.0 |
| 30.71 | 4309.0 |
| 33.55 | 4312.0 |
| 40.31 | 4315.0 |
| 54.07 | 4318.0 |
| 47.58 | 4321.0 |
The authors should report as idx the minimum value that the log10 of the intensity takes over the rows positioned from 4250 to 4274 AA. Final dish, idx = 1.57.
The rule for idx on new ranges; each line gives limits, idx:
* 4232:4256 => 1.58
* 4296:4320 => 1.49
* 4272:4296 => 1.53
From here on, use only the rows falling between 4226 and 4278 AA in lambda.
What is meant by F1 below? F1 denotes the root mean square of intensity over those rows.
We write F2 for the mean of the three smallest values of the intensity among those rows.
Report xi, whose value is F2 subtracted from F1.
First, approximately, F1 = 44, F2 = 37.8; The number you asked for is 6.4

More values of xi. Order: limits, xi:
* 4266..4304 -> 7.2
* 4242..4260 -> 3.7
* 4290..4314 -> 5.2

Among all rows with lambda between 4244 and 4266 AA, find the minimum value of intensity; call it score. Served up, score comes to 38.3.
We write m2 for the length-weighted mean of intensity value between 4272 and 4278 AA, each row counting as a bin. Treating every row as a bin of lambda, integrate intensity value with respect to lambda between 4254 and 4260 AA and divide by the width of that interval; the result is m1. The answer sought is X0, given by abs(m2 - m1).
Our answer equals 6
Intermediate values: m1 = 45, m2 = 38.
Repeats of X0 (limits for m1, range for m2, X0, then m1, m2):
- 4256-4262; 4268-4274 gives 0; 44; 44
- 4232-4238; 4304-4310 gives 14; 48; 34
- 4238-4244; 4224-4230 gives 4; 45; 41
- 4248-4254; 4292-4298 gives 3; 39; 42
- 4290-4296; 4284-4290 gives 1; 39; 39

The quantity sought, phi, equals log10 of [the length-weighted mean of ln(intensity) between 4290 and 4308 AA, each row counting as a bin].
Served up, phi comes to 0.562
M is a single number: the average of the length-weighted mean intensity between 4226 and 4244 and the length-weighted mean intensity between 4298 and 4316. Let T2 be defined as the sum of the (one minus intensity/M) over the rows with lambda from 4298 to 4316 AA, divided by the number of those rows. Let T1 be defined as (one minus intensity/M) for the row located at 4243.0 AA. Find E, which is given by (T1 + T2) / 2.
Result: 0.04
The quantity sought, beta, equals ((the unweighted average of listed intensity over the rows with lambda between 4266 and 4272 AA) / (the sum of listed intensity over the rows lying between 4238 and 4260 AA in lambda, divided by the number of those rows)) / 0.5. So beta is 2.3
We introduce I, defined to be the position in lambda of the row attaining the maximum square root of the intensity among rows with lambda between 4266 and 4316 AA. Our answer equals 4270.0 AA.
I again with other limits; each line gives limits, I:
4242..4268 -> 4264.0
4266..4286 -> 4270.0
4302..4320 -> 4318.0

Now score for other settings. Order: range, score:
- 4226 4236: 38.66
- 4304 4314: 30.71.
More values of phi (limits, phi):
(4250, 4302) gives 0.573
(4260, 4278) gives 0.577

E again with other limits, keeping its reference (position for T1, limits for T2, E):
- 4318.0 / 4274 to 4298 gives -0.16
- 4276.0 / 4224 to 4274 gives -0.01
